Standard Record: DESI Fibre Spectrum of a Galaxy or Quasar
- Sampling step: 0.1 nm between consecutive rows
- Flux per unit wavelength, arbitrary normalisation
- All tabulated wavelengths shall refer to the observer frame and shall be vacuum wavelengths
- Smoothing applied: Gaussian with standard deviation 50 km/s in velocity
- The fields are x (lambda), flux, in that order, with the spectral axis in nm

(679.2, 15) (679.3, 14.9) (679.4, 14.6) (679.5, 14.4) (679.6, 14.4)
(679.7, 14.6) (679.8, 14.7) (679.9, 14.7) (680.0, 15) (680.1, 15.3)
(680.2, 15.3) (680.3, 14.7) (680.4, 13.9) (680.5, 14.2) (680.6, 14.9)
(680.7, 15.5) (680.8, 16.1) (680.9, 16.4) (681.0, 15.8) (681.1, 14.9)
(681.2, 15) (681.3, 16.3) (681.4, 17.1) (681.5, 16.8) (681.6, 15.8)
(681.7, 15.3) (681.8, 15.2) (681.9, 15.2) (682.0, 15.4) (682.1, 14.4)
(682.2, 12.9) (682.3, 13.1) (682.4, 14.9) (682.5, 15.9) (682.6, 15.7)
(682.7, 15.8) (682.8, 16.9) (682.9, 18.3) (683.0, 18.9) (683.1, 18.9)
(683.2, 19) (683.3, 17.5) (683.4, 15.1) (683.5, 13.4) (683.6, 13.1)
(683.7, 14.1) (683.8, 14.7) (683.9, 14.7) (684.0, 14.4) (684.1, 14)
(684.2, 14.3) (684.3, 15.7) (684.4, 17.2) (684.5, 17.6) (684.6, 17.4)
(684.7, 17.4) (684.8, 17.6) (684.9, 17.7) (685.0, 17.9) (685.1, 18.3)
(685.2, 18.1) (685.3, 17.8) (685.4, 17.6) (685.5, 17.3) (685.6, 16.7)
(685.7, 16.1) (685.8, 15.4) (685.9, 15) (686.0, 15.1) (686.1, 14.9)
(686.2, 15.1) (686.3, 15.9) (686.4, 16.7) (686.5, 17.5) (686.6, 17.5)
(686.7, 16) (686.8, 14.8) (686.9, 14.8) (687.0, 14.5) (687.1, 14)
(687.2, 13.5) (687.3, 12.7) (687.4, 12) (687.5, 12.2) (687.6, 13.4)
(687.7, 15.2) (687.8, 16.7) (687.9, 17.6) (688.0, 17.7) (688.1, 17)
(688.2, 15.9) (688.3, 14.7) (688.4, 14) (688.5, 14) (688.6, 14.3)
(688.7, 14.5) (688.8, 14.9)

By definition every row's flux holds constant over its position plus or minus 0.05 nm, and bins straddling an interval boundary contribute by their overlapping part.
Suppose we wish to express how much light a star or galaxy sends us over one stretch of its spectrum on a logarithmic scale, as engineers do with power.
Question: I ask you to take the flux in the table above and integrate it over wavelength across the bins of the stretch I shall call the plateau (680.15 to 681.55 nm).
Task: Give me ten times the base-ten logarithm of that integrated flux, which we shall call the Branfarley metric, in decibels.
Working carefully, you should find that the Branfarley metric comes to 13.4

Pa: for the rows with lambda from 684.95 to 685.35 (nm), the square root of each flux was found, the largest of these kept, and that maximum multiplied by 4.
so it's 17.1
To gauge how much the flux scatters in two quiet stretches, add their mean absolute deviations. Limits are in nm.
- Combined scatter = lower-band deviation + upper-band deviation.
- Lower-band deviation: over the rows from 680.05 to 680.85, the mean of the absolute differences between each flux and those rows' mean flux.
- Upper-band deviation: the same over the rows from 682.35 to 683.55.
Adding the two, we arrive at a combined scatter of 2.1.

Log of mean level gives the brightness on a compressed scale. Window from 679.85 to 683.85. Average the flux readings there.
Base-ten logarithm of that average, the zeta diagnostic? 1.19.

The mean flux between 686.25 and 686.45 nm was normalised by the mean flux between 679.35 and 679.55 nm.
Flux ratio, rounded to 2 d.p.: 1.12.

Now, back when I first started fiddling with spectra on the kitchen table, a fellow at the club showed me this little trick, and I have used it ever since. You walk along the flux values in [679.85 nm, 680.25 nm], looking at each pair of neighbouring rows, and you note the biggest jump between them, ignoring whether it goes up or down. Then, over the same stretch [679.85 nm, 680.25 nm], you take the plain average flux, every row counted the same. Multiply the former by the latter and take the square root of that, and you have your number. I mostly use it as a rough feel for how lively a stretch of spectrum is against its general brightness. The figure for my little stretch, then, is 2.1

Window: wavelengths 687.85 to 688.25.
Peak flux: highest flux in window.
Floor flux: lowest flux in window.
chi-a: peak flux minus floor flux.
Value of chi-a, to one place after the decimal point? 1.8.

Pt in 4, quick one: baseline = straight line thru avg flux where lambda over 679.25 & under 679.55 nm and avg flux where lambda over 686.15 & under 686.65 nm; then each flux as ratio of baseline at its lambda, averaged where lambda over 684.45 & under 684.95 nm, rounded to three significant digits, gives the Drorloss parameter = 1.09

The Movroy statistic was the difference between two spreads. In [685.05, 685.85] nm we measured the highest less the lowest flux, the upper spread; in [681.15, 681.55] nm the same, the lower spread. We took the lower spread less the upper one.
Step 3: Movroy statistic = -0.8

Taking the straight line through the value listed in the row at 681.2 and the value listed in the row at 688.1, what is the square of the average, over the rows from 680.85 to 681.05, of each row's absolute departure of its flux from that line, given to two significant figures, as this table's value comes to 1.4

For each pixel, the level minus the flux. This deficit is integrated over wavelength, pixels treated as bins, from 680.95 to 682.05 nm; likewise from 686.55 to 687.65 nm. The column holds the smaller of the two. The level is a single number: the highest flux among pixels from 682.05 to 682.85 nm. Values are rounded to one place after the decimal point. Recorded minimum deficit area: 1.3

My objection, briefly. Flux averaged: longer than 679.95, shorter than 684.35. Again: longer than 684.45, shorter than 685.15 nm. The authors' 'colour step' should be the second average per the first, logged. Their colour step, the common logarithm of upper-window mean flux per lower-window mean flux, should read 0.059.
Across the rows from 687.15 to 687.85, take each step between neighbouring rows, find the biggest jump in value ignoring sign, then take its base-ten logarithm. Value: 0.3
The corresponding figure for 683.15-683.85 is 0.4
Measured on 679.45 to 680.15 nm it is -0.5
